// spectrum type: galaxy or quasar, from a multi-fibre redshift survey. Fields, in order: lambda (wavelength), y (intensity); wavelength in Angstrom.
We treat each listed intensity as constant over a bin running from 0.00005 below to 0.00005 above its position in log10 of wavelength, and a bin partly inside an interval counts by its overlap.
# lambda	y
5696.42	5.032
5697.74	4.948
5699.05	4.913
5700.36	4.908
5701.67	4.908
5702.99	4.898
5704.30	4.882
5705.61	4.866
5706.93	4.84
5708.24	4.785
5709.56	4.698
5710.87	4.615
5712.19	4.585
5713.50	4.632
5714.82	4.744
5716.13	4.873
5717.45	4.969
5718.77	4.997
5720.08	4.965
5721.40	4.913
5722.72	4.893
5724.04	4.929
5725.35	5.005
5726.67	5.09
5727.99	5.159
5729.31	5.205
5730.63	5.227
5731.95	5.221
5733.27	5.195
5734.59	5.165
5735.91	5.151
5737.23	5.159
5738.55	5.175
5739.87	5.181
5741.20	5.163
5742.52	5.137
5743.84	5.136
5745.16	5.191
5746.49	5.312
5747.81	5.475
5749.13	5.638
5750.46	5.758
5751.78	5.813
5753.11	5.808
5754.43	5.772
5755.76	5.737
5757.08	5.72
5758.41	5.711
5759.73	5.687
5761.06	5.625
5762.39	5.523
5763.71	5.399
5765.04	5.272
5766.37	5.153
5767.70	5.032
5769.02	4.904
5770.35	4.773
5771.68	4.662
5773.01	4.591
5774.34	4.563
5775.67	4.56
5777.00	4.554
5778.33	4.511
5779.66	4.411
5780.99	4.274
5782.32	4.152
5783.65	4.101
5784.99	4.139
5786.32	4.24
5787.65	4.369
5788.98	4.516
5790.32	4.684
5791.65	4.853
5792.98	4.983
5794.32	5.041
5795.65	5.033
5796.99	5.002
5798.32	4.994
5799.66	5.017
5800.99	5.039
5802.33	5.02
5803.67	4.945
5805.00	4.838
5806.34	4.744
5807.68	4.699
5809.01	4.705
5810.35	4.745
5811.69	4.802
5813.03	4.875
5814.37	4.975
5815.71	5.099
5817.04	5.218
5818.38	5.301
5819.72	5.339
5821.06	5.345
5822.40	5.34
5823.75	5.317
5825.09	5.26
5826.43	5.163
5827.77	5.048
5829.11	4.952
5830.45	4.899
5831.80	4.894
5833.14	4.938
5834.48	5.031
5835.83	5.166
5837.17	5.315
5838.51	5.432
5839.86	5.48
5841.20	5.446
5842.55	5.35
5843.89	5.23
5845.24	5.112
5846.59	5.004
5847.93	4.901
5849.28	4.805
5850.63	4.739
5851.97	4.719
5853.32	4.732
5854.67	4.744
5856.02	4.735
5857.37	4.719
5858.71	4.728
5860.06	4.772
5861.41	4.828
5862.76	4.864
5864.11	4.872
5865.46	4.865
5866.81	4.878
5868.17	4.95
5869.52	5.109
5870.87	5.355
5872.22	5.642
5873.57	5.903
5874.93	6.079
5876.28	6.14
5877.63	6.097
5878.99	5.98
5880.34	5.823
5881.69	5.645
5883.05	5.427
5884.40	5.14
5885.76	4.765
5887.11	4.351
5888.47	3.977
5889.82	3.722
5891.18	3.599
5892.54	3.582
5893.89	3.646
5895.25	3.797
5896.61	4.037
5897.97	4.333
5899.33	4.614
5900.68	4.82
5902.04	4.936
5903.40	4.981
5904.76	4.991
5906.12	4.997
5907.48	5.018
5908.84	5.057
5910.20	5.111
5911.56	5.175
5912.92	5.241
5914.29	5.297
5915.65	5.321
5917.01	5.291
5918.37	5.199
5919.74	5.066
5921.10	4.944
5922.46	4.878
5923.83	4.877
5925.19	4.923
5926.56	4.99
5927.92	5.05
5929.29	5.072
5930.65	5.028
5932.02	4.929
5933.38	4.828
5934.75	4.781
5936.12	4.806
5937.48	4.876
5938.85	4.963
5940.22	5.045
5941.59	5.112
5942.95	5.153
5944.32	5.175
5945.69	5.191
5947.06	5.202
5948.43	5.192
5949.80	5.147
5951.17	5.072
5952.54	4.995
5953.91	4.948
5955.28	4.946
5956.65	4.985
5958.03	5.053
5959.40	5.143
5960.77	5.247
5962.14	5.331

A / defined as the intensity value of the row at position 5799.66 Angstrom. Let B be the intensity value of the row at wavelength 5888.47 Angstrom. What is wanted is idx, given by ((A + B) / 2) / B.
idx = 1.13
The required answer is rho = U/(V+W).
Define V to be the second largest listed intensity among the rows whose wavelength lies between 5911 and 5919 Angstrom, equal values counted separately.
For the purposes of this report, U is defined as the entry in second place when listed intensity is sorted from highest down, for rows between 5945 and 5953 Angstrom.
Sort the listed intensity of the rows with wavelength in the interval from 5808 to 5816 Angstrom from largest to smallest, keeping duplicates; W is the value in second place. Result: 0.505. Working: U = 5.192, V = 5.297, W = 4.975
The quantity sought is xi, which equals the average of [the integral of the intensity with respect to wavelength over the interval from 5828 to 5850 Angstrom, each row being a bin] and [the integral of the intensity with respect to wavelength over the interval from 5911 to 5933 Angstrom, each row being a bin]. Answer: 112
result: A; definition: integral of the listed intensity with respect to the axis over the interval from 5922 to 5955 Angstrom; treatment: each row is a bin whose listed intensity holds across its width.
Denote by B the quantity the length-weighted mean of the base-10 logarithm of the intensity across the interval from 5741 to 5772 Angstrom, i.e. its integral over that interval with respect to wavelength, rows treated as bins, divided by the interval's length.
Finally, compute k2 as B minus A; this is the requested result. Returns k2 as -165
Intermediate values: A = 165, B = 0.732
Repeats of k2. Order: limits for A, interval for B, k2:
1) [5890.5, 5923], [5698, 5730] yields -154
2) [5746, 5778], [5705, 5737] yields -168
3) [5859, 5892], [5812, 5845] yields -168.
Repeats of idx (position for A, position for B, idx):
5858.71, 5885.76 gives 1.00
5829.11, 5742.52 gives 0.98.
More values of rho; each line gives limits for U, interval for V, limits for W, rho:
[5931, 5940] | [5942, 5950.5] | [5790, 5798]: 0.482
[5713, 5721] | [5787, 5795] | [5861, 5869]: 0.504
